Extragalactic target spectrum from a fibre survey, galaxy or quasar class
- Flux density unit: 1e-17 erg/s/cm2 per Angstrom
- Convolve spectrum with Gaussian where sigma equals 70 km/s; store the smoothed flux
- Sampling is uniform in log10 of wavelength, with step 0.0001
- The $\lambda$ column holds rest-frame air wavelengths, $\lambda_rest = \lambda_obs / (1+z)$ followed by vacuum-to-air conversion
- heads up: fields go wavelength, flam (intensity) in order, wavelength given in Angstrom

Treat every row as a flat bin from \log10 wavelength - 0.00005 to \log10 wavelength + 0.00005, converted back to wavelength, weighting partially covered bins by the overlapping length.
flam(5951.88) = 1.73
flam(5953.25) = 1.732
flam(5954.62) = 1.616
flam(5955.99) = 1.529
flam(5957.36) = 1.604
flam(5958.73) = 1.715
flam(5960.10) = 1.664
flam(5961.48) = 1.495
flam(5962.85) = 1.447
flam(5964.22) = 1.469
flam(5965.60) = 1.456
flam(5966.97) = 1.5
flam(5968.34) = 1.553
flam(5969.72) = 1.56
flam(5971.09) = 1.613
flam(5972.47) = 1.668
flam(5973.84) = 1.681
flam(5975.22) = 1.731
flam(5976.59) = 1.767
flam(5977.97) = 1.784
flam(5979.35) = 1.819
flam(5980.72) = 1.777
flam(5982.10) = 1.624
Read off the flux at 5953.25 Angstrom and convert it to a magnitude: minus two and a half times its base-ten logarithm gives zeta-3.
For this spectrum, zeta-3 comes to -0.596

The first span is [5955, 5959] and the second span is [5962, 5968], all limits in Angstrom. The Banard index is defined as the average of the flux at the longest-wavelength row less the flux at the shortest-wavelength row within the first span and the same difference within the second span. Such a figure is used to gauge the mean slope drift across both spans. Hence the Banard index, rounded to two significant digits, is 0.12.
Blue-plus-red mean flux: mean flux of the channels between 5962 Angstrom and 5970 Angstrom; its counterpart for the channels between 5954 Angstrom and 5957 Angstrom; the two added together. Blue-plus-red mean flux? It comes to 3.07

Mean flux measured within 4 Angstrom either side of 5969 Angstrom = 1.56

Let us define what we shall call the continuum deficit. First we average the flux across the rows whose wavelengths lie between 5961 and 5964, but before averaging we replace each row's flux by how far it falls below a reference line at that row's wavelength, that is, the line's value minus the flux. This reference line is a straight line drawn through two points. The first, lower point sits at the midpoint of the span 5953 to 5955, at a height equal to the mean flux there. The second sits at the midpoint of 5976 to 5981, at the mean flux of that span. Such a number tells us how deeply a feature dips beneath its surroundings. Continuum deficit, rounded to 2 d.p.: 0.24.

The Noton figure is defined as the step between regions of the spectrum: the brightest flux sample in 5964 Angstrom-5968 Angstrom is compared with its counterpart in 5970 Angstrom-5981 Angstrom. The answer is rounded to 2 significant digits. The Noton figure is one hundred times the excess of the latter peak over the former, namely 32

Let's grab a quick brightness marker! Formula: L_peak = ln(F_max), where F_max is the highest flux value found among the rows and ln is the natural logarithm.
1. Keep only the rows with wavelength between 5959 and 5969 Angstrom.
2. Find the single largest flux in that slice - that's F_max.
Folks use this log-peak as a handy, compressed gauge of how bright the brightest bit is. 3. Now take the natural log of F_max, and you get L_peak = 0.51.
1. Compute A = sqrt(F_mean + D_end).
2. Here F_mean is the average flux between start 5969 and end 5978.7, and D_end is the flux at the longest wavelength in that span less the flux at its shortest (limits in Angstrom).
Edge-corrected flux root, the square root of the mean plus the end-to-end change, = 1.38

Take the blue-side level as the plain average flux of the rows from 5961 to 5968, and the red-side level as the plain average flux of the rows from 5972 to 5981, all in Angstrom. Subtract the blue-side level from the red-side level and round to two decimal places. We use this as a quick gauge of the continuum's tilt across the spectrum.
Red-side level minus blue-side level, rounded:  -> 0.27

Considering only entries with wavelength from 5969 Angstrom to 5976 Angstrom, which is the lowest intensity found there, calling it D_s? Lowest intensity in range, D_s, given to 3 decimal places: 1.560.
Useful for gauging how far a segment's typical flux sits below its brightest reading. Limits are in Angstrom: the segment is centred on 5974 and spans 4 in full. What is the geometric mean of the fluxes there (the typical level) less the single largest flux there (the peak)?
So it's -0.038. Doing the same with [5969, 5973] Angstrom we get -0.055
